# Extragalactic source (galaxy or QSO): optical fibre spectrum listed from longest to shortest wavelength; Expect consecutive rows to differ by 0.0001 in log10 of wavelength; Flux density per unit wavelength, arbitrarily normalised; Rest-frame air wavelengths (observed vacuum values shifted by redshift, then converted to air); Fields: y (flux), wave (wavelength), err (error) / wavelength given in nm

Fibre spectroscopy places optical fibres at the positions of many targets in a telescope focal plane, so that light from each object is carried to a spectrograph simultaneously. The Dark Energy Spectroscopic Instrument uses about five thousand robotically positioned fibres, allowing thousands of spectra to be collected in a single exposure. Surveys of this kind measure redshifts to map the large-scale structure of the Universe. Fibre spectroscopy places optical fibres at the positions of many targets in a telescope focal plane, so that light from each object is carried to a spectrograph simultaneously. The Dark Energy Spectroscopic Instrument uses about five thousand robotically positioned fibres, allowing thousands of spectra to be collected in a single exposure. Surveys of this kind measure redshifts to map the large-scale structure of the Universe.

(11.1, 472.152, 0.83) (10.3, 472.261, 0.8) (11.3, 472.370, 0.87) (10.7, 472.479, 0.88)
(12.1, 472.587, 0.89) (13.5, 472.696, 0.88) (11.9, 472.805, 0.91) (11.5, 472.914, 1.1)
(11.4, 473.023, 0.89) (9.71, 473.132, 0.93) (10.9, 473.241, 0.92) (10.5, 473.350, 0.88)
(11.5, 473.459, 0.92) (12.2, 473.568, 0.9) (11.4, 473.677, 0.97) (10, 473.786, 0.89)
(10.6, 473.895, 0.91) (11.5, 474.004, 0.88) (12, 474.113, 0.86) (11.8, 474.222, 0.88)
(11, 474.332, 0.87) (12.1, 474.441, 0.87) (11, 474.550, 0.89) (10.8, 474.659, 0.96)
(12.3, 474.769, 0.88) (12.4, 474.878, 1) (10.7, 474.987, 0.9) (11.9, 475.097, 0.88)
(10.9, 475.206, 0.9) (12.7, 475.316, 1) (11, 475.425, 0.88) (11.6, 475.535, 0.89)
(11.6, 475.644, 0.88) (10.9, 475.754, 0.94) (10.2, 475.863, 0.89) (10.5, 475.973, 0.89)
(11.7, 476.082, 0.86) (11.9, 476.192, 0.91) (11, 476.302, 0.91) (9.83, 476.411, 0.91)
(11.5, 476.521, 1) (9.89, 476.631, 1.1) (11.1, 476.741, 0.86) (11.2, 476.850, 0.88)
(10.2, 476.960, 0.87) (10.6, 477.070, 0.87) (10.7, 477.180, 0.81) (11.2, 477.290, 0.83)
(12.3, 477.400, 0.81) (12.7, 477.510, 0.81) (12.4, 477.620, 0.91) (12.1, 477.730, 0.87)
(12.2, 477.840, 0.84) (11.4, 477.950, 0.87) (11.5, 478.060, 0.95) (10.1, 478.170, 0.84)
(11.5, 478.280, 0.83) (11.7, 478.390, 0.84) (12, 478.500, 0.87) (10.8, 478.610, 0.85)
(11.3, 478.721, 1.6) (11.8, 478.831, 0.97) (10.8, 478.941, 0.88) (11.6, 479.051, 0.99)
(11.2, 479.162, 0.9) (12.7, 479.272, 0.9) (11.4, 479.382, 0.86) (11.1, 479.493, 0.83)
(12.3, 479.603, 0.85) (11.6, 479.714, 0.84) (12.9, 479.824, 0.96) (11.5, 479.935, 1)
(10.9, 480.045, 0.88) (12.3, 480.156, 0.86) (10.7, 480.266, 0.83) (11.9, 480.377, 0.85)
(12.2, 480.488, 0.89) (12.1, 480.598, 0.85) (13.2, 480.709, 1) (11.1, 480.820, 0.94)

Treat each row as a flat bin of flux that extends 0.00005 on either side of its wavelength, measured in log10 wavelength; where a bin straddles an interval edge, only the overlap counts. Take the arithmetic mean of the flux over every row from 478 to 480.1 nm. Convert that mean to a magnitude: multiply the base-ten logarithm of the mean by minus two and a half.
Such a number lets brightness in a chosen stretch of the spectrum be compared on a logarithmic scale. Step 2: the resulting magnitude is -2.65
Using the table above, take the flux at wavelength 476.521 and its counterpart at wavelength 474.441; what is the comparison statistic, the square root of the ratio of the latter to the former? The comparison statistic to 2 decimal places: 1.03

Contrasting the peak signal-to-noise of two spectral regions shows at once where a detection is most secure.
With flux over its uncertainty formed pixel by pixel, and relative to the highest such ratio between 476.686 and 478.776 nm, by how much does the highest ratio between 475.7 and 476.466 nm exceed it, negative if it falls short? -2.1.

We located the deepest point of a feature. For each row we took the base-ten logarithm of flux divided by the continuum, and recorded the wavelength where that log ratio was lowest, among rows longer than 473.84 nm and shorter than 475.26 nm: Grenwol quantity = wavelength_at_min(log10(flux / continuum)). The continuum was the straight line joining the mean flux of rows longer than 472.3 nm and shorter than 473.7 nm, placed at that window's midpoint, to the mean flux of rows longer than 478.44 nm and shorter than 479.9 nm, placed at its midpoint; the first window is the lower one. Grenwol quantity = 473.895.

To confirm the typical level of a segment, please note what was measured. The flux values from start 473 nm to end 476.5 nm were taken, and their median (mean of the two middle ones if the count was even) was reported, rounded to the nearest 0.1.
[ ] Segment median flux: 11.2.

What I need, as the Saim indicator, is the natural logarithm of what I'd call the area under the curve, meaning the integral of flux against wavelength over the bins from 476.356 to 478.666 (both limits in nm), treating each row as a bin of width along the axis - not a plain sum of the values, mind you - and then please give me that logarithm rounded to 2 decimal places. 3.26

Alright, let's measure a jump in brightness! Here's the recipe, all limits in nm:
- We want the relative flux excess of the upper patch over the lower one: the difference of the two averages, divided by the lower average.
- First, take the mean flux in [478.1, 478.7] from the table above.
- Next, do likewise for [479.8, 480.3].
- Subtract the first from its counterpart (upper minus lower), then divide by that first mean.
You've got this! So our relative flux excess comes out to 0.04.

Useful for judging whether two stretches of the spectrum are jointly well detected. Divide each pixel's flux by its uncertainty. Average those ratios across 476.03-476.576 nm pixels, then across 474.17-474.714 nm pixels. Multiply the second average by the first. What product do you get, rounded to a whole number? 155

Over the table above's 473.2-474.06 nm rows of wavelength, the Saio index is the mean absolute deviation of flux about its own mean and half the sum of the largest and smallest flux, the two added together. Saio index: 11.7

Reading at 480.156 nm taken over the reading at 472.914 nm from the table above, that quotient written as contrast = 1.07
